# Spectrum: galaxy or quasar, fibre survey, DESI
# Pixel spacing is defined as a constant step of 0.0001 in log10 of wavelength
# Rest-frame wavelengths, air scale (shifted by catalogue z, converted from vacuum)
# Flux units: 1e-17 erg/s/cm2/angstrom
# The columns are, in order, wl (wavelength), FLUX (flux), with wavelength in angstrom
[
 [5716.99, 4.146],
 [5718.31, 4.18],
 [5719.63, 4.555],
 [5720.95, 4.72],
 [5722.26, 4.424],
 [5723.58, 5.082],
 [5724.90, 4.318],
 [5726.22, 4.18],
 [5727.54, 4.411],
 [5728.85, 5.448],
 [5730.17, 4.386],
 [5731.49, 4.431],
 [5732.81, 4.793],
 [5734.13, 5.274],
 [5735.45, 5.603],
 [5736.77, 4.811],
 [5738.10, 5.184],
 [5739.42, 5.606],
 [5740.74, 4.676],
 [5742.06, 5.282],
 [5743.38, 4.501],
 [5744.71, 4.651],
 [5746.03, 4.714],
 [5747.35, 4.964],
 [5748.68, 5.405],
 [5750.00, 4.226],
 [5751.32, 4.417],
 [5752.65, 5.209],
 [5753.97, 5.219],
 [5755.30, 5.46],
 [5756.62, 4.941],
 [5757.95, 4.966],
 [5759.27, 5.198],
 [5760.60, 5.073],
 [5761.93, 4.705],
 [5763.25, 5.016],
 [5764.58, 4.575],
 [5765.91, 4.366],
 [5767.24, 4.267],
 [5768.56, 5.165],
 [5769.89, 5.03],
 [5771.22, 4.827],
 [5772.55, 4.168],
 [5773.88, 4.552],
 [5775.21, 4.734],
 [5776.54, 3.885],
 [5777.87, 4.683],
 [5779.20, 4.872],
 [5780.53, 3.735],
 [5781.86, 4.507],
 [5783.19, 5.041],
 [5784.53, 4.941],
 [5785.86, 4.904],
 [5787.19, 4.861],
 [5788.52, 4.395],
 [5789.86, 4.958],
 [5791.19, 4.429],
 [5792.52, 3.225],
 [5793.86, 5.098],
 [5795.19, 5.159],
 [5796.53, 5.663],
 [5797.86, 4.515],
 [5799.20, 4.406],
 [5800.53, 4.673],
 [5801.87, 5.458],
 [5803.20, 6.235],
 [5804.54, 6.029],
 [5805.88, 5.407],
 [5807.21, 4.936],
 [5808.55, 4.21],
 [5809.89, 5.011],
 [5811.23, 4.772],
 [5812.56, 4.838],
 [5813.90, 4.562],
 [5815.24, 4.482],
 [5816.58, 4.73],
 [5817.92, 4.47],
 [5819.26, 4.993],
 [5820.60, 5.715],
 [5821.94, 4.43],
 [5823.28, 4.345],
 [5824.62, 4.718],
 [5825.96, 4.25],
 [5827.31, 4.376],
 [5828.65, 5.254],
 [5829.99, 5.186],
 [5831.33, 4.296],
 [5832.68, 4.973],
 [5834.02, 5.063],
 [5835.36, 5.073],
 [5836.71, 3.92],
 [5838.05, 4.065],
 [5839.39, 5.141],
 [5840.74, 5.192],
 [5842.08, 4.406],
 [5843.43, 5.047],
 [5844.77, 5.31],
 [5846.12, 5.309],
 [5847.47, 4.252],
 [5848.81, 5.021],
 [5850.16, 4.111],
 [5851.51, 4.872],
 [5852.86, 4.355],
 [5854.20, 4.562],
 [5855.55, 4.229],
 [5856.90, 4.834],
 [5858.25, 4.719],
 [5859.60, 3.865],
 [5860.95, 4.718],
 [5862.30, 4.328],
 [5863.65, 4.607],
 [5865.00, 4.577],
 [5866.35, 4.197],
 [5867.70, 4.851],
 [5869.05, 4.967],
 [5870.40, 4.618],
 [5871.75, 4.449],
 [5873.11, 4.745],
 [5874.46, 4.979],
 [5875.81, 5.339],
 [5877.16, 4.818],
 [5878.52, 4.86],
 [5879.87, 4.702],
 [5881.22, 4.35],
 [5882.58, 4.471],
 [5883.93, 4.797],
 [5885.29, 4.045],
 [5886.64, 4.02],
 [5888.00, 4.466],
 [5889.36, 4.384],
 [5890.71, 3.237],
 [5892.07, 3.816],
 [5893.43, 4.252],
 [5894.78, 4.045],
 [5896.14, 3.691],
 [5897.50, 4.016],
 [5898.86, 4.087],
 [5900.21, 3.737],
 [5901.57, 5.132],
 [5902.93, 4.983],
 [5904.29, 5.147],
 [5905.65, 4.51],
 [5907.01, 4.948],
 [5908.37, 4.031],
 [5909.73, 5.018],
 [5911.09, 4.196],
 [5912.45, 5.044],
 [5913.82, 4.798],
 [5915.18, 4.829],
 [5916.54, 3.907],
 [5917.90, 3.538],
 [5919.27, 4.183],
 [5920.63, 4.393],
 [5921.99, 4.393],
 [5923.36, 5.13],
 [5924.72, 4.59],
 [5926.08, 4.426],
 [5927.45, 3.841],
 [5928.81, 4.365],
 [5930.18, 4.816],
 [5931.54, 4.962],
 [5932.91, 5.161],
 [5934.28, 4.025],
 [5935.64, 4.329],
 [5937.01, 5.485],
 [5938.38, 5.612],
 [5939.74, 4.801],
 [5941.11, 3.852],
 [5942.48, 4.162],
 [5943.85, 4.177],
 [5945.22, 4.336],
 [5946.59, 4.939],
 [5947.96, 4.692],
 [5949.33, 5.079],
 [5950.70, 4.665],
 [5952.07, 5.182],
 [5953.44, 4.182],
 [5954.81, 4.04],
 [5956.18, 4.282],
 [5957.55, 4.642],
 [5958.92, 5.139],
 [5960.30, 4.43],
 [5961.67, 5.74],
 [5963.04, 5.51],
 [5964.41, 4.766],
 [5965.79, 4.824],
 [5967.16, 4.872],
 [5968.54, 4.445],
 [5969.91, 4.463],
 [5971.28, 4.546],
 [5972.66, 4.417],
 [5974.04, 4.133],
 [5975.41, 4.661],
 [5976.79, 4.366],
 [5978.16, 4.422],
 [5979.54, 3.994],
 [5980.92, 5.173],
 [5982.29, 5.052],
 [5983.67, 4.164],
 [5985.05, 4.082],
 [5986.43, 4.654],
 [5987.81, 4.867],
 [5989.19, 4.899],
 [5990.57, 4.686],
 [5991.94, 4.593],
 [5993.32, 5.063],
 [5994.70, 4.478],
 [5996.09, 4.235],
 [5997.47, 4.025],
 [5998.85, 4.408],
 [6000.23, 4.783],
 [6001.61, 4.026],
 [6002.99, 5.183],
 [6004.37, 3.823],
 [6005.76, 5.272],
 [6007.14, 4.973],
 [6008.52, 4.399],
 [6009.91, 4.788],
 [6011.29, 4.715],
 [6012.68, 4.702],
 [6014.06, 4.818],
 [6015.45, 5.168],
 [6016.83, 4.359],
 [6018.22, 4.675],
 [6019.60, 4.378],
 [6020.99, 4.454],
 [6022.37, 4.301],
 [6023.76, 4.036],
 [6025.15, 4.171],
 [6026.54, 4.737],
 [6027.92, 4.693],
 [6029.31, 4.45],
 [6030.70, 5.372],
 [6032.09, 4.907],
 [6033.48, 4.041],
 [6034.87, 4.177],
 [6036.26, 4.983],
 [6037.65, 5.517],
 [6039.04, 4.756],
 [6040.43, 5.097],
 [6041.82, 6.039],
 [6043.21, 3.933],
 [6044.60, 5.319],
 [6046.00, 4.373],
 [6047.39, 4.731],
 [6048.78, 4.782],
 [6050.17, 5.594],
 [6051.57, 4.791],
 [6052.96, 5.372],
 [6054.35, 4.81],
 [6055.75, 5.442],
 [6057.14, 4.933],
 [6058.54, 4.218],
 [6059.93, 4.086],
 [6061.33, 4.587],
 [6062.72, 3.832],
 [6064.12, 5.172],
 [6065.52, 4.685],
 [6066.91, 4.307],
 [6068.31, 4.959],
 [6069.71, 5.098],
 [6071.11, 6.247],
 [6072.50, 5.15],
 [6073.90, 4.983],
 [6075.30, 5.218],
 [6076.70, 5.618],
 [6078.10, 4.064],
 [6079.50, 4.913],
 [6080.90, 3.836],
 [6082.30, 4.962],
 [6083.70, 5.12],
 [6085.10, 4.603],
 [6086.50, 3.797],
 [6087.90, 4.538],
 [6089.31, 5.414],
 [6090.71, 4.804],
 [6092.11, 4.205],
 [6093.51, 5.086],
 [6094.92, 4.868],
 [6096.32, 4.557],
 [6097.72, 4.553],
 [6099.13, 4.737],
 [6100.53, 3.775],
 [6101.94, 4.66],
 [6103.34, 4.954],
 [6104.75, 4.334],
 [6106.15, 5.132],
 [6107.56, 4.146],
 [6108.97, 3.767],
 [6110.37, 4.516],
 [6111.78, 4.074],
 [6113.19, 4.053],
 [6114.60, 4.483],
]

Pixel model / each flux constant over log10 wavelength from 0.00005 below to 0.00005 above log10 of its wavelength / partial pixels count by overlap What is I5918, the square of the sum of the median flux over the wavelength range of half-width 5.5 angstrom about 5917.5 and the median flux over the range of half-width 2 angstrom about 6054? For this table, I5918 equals 95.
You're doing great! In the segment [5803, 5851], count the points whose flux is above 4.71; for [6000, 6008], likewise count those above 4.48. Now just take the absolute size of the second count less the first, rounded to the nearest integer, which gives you 18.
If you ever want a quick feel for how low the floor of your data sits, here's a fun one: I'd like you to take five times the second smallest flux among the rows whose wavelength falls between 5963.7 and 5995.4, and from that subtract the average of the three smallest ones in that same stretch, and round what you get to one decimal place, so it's 16.3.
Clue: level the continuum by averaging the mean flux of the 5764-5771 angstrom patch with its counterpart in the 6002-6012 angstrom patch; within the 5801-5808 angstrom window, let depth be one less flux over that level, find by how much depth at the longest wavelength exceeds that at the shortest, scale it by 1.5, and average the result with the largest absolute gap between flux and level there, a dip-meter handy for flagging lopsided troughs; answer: 0.85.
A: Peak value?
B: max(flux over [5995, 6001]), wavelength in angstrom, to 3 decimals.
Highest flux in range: 4.783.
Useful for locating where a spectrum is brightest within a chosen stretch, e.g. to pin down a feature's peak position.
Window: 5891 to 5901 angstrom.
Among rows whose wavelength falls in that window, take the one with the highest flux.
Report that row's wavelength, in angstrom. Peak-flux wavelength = 5893.43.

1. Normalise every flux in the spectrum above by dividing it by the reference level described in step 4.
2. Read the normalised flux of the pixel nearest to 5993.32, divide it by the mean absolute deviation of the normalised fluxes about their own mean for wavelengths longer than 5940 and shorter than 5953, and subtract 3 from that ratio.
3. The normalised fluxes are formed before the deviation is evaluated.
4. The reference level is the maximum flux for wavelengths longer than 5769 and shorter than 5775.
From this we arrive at 10.2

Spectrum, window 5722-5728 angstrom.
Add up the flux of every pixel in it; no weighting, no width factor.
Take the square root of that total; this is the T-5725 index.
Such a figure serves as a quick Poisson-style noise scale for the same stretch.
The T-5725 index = 4.73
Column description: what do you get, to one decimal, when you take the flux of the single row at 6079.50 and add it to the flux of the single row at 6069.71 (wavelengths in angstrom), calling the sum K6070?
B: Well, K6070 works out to 10.0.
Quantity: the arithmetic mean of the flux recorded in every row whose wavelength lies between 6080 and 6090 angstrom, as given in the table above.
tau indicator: 4.61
